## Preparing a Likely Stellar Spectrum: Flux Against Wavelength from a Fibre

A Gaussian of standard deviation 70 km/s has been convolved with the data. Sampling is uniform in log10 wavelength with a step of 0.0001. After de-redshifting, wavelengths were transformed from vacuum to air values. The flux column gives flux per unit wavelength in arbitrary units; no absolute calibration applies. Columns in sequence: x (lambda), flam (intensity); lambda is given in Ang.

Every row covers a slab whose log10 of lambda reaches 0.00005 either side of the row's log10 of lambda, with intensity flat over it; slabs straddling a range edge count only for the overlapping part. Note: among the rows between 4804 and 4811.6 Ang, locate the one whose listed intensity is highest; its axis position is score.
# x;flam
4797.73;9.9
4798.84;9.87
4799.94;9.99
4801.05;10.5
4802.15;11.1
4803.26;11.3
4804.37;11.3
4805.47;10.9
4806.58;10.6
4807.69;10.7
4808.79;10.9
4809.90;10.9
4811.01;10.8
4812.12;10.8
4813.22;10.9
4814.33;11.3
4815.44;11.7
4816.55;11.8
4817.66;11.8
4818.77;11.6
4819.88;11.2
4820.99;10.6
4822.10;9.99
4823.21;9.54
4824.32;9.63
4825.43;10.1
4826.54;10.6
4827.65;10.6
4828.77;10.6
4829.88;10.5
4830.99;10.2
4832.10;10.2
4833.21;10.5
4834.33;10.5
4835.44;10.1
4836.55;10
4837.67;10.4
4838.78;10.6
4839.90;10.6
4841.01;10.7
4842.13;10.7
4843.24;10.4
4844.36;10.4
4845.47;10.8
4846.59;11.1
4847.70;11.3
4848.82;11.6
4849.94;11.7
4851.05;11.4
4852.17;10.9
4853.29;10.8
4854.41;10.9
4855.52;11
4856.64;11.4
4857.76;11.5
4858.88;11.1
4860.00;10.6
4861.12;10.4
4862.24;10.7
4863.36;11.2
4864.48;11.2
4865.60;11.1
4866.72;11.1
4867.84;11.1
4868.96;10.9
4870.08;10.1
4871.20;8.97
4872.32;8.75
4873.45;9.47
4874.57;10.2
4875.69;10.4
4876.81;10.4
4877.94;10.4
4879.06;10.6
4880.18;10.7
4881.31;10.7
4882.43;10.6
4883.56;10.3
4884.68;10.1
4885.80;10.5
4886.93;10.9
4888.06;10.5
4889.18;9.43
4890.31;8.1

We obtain 4804.37 Ang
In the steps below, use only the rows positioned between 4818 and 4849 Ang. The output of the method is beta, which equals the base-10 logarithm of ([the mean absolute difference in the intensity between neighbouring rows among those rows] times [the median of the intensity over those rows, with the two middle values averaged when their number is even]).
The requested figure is 0.41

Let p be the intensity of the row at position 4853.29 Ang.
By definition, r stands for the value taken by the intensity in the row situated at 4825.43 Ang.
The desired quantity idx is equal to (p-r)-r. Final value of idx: -9.4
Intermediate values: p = 10.8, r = 10.1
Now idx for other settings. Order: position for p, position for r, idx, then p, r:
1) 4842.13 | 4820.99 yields -10.5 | 10.7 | 10.6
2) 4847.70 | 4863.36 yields -11.1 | 11.3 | 11.2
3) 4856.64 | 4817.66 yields -12.2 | 11.4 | 11.8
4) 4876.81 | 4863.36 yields -12.0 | 10.4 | 11.2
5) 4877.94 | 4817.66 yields -13.2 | 10.4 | 11.8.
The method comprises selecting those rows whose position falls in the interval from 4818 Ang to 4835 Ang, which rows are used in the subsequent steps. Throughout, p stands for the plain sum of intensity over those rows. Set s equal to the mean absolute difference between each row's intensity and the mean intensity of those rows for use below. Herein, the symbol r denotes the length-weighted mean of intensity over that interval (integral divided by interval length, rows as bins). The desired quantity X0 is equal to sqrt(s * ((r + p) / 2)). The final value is 5.66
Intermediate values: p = 156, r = 10.4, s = 0.38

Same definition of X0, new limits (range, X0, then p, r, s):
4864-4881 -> 6.90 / 155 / 10.4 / 0.57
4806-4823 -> 6.10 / 166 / 11.0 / 0.42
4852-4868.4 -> 4.47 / 165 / 11.0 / 0.23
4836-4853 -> 5.85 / 163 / 10.8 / 0.39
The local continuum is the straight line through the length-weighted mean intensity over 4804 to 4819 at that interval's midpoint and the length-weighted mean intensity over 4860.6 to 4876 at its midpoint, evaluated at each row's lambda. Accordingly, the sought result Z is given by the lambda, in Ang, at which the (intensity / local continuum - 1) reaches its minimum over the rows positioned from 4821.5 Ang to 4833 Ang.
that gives 4823.21 Ang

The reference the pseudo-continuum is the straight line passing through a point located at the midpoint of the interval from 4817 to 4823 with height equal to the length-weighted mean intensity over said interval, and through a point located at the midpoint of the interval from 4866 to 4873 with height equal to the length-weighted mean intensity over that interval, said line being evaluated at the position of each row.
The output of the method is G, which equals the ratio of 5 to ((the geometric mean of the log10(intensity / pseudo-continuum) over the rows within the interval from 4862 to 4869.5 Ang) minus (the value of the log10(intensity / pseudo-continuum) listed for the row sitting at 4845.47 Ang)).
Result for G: 225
